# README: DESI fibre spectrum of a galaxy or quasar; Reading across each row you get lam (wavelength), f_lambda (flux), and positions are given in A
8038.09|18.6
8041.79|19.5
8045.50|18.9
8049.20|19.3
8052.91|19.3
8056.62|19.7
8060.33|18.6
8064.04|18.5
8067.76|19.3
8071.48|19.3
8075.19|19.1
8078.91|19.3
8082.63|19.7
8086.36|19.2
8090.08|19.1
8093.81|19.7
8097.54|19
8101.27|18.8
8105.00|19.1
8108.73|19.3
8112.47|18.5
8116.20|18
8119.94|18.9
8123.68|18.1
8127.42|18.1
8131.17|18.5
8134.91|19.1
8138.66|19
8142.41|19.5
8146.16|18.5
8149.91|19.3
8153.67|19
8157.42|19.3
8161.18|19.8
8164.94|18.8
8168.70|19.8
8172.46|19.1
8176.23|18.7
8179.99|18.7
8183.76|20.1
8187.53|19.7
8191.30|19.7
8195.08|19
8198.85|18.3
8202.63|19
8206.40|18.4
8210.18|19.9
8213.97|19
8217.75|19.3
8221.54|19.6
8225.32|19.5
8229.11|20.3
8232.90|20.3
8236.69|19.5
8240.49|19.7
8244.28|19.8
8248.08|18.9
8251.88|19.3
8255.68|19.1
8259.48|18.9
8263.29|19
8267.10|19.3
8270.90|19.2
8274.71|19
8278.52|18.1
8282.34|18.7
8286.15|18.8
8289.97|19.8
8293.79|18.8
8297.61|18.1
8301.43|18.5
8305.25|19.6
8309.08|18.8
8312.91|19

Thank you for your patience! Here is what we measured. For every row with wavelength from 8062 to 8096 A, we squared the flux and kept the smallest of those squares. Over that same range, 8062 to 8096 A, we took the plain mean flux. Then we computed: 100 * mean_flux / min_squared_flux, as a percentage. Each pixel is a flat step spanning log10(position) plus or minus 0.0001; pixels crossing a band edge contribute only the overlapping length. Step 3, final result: 5.62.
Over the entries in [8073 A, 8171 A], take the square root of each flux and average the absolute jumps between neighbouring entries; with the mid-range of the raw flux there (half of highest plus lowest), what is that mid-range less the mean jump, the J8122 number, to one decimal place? 18.8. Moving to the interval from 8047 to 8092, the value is 19.1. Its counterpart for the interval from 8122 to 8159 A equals 18.7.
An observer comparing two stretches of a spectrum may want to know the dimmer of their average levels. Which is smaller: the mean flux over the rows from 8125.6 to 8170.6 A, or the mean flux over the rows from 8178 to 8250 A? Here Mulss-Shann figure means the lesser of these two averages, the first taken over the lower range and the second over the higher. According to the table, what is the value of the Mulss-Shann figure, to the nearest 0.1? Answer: 19.1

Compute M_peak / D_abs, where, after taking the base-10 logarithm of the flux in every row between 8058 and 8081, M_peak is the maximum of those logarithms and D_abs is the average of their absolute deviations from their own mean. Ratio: 180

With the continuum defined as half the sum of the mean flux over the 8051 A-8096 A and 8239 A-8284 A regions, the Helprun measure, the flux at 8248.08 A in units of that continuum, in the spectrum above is 0.99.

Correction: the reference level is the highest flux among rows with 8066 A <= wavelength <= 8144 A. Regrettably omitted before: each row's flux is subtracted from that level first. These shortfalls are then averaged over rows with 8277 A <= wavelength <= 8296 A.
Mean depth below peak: 0.86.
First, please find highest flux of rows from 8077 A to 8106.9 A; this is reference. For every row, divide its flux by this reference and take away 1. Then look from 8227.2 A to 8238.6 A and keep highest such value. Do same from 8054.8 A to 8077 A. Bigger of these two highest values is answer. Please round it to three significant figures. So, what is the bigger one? 0.0305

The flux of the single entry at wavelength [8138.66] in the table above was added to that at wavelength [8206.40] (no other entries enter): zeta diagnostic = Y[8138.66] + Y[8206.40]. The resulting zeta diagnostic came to 37.4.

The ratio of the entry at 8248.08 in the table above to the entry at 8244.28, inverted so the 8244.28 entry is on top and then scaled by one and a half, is 1.57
